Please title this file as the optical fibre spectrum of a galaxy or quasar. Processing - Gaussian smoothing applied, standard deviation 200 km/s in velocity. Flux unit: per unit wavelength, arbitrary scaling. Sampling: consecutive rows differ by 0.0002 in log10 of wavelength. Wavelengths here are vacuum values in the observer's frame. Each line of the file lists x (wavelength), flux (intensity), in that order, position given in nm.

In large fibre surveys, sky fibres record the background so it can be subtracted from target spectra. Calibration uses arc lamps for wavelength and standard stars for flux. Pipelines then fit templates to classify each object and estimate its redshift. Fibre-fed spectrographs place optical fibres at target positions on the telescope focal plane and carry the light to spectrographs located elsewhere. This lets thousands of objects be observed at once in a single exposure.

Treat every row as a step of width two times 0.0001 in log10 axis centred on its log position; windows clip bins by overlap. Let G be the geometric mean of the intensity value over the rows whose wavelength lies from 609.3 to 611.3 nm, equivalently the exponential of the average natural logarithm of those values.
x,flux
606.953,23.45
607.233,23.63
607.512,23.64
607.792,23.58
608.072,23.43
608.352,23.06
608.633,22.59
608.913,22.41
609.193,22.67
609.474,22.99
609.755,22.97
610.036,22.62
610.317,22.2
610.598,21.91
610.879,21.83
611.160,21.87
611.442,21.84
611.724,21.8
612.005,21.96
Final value 22.3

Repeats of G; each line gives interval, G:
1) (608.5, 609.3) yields 22.6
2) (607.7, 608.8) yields 23.2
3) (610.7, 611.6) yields 21.8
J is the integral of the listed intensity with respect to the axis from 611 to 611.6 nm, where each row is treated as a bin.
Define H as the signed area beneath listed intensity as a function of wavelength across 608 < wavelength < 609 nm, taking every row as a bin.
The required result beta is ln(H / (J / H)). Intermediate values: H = 23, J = 13.1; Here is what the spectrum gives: 3.7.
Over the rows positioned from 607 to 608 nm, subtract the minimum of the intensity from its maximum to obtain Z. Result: 0.1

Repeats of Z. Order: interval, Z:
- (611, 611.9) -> 0.1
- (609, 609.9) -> 0.3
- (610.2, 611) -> 0.4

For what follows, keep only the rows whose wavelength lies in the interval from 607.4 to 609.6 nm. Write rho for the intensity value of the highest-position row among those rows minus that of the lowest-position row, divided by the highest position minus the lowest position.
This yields -0.3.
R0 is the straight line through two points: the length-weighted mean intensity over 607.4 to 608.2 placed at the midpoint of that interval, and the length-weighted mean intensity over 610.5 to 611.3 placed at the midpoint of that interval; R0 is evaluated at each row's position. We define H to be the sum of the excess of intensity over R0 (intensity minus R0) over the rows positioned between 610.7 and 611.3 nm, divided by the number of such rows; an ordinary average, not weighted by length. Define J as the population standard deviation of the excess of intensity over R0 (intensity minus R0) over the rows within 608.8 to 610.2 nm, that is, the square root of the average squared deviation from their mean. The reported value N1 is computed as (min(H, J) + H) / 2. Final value 0.029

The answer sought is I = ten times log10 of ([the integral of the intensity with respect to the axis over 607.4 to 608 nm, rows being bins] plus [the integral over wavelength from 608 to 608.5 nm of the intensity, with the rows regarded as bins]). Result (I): 14.1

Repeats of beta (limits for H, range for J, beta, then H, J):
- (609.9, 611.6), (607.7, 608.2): 4.8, 37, 11.7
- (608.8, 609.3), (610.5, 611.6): 1.7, 11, 24.0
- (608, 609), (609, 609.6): 3.6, 23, 13.7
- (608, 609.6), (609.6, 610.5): 4.2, 37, 20.3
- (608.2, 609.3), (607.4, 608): 3.8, 25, 14.1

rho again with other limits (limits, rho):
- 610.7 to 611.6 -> 0.0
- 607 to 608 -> -0.1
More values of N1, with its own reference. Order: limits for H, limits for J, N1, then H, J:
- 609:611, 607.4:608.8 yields 0.108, 0.11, 0.20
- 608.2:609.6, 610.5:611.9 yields -0.204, -0.20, 0.18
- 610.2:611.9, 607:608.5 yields 0.087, 0.09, 0.11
